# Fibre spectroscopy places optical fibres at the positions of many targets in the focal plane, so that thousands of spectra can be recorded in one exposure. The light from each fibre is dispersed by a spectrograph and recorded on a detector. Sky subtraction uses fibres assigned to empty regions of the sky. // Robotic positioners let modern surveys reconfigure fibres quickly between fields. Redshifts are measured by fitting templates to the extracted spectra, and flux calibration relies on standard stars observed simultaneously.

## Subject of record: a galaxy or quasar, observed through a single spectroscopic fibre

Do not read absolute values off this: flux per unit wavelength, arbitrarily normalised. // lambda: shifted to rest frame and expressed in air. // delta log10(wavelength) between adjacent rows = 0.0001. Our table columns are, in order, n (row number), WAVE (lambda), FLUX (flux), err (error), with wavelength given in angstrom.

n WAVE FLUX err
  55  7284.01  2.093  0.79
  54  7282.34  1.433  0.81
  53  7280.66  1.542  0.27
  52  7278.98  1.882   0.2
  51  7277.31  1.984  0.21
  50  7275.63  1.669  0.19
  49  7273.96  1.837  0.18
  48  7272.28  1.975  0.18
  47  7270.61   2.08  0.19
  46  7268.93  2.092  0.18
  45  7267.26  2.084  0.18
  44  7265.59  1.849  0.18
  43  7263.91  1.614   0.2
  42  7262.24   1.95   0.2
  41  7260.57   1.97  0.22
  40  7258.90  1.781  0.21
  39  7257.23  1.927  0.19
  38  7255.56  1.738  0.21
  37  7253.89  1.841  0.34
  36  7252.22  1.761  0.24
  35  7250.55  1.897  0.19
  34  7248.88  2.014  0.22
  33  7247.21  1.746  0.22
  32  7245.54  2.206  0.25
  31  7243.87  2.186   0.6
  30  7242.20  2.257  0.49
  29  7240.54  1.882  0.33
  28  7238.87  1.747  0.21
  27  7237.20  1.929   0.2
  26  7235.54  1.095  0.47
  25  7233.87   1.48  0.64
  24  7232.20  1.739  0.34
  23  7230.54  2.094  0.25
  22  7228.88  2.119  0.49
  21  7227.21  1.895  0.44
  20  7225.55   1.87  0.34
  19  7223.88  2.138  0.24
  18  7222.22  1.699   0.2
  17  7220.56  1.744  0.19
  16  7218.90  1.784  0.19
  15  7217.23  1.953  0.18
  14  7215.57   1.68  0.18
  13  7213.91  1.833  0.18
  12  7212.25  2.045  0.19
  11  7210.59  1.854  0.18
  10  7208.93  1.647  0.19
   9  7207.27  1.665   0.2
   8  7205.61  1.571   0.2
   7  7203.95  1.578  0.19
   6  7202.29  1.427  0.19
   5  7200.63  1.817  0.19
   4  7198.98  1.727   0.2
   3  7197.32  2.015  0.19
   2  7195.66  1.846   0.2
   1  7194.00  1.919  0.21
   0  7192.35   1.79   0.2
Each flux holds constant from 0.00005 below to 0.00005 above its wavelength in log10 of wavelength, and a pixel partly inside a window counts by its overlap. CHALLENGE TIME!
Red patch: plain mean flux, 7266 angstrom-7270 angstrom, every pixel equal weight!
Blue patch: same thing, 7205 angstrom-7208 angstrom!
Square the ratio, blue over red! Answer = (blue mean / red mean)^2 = 0.6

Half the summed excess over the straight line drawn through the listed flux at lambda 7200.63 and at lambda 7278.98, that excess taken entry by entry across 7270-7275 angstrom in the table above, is 0.13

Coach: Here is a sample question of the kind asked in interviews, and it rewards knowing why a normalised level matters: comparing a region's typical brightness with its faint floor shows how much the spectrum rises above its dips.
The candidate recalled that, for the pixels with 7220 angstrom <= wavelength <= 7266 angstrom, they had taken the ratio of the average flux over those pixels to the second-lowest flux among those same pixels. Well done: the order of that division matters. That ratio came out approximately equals 1.26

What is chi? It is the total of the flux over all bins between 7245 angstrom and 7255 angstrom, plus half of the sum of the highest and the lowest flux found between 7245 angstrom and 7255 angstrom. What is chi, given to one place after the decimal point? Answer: 13.4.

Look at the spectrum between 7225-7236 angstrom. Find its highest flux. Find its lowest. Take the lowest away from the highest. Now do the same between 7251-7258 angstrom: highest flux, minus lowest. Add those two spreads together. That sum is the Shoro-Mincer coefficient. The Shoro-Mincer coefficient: 1.2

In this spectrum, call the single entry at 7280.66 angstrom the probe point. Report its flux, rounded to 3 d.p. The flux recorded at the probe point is 1.542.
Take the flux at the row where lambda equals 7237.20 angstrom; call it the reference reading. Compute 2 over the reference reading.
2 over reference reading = 1.04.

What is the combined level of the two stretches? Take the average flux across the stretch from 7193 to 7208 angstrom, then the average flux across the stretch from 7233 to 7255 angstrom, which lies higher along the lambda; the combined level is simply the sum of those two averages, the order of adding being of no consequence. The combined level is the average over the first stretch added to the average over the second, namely 3.58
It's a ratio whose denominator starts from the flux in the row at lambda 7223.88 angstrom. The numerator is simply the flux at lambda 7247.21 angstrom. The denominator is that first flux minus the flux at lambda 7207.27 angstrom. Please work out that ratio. 4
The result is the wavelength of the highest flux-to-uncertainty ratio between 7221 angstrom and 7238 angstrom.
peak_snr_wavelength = 7237.20 angstrom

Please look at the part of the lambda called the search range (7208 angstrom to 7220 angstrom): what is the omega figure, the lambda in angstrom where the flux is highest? 7212.25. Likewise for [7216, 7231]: 7223.88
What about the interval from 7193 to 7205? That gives 7197.32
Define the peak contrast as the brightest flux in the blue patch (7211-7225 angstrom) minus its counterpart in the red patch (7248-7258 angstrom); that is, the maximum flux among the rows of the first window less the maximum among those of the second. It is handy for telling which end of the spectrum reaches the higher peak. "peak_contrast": 0.12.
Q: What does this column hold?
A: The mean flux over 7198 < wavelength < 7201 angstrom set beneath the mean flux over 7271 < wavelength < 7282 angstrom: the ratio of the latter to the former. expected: 1.02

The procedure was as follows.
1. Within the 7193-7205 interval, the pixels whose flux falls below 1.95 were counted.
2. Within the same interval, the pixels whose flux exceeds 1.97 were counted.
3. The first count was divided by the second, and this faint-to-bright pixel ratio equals 6.0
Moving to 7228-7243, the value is 2.0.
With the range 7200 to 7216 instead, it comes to 9.0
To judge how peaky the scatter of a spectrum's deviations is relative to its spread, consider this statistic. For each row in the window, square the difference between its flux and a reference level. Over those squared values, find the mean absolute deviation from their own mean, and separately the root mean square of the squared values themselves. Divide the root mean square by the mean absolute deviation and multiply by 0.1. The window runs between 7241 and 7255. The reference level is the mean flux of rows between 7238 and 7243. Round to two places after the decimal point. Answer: 0.20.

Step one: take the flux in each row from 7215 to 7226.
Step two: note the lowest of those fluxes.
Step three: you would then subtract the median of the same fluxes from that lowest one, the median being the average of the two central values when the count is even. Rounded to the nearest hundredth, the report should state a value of -0.10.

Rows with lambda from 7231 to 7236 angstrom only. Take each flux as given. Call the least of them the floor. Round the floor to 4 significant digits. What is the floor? 1.095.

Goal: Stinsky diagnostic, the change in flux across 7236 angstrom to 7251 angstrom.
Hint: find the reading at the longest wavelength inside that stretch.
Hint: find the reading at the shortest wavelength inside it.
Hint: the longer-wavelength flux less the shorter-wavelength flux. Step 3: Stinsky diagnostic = -0.03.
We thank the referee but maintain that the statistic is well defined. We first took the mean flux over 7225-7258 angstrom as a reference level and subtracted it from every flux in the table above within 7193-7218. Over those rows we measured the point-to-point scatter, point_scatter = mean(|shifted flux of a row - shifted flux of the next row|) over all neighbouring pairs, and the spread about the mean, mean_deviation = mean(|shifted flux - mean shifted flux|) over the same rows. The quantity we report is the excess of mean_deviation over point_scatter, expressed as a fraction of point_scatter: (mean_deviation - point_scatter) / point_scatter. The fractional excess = -0.11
